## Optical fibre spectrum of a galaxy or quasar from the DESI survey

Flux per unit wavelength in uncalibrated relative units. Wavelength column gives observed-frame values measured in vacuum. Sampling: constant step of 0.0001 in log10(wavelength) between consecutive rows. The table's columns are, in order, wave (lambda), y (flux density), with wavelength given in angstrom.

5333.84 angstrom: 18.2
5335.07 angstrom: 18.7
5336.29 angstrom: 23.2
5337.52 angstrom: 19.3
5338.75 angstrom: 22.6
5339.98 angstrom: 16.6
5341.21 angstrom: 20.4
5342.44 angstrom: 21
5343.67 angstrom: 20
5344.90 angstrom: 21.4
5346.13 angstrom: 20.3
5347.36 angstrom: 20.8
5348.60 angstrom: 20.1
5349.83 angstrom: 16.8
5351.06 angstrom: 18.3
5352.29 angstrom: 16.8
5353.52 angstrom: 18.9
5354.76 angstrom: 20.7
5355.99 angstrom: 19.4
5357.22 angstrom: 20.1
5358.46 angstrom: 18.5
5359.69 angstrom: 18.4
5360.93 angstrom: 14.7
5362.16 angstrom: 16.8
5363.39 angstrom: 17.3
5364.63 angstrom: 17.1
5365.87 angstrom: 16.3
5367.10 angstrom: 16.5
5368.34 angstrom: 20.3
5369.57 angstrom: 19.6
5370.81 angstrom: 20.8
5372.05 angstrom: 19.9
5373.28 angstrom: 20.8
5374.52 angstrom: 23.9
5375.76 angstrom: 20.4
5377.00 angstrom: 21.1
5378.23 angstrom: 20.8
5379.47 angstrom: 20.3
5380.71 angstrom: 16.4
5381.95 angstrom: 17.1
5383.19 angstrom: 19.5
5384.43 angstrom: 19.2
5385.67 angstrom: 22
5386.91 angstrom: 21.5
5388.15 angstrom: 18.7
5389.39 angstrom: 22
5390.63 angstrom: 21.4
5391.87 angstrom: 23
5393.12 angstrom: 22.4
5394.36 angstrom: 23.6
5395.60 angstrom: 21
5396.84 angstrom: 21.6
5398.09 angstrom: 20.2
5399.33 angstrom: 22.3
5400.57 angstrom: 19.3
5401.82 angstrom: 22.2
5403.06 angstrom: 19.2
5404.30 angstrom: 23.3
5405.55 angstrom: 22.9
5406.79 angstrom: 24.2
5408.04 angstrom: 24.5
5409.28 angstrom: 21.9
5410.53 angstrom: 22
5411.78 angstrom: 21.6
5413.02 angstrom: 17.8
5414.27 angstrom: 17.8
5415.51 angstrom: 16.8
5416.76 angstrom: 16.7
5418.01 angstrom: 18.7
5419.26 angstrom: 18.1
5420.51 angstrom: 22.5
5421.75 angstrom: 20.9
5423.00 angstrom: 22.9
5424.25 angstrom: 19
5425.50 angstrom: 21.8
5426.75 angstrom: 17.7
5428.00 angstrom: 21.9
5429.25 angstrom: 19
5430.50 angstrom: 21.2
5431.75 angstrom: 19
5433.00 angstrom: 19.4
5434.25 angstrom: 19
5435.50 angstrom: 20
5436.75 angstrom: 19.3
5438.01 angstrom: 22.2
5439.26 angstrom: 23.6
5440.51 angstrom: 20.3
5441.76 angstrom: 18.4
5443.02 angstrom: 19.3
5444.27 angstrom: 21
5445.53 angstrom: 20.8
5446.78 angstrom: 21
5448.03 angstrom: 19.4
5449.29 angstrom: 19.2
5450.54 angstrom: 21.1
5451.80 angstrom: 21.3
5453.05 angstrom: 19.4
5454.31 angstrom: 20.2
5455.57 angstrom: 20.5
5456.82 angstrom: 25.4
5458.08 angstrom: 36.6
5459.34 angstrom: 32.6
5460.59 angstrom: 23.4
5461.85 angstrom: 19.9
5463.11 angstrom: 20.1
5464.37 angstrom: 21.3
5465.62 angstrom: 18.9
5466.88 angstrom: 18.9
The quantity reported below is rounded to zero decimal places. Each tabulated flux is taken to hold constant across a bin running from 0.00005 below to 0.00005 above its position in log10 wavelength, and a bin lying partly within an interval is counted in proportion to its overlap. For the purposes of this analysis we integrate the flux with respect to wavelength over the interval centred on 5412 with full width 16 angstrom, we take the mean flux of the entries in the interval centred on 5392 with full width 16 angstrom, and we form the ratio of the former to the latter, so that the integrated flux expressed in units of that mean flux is 15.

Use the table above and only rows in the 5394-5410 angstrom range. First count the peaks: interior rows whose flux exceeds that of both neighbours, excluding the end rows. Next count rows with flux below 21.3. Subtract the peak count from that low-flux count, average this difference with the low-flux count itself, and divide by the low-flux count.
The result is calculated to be 0.4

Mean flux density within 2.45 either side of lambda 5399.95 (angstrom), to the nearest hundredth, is 21.00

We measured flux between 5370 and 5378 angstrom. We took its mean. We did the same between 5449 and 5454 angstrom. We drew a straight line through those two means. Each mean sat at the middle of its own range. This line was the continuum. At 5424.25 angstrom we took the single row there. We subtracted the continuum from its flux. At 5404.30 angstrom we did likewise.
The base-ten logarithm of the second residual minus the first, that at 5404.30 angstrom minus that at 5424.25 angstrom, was 0.61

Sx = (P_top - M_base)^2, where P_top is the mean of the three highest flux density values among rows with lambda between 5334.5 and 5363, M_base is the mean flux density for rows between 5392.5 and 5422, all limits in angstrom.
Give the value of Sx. 2.3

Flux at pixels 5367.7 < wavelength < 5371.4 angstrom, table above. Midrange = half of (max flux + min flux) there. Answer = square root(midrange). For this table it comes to 4.49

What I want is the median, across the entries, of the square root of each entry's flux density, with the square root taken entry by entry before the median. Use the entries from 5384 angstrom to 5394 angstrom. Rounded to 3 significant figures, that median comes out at 4.66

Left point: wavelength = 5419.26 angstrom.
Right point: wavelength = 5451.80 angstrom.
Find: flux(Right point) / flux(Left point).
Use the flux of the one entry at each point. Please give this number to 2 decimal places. 1.18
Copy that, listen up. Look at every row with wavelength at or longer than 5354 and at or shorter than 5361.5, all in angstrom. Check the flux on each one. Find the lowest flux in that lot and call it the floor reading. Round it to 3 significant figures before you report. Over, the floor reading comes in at 14.7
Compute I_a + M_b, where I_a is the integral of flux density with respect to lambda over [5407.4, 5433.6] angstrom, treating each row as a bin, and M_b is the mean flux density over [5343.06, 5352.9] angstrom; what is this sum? 545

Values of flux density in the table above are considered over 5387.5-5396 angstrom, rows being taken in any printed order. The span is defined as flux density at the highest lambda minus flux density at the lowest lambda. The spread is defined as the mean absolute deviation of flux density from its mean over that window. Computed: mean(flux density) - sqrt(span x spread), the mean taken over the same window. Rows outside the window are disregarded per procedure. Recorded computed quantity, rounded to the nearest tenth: 20.1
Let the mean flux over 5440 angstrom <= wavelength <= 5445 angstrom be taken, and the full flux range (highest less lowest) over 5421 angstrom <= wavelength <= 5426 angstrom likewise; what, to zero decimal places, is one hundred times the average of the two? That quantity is 1182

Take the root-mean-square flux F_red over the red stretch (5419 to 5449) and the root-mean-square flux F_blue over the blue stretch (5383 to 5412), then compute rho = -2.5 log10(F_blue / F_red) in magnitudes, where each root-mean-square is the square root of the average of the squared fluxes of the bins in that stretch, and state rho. -0.068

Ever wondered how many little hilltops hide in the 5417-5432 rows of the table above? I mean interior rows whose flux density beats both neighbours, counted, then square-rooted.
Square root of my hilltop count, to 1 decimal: 2.2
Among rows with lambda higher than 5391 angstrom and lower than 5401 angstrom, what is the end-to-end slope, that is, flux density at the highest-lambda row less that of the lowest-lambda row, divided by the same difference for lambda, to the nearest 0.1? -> -0.4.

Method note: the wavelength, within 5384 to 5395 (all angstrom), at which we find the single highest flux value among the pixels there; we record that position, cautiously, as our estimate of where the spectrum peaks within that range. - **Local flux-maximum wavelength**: 5394.36 angstrom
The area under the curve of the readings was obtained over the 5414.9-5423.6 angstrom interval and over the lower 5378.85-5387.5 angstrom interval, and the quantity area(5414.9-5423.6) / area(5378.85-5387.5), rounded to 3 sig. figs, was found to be 1.01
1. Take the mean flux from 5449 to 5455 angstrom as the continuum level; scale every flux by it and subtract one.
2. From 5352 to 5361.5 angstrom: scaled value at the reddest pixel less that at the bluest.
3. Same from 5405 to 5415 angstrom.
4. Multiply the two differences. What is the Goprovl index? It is 0.03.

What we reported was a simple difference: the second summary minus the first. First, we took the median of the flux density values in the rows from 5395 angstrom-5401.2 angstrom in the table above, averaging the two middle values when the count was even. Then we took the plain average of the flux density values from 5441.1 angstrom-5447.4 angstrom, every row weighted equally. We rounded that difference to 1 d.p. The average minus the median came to -0.9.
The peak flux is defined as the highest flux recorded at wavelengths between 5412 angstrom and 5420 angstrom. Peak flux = 18.7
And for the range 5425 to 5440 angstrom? 23.6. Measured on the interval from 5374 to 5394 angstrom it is 23.9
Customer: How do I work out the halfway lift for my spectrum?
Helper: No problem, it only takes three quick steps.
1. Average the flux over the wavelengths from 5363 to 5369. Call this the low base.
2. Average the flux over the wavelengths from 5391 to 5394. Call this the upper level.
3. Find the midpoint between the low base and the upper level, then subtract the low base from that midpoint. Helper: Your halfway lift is 2.6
